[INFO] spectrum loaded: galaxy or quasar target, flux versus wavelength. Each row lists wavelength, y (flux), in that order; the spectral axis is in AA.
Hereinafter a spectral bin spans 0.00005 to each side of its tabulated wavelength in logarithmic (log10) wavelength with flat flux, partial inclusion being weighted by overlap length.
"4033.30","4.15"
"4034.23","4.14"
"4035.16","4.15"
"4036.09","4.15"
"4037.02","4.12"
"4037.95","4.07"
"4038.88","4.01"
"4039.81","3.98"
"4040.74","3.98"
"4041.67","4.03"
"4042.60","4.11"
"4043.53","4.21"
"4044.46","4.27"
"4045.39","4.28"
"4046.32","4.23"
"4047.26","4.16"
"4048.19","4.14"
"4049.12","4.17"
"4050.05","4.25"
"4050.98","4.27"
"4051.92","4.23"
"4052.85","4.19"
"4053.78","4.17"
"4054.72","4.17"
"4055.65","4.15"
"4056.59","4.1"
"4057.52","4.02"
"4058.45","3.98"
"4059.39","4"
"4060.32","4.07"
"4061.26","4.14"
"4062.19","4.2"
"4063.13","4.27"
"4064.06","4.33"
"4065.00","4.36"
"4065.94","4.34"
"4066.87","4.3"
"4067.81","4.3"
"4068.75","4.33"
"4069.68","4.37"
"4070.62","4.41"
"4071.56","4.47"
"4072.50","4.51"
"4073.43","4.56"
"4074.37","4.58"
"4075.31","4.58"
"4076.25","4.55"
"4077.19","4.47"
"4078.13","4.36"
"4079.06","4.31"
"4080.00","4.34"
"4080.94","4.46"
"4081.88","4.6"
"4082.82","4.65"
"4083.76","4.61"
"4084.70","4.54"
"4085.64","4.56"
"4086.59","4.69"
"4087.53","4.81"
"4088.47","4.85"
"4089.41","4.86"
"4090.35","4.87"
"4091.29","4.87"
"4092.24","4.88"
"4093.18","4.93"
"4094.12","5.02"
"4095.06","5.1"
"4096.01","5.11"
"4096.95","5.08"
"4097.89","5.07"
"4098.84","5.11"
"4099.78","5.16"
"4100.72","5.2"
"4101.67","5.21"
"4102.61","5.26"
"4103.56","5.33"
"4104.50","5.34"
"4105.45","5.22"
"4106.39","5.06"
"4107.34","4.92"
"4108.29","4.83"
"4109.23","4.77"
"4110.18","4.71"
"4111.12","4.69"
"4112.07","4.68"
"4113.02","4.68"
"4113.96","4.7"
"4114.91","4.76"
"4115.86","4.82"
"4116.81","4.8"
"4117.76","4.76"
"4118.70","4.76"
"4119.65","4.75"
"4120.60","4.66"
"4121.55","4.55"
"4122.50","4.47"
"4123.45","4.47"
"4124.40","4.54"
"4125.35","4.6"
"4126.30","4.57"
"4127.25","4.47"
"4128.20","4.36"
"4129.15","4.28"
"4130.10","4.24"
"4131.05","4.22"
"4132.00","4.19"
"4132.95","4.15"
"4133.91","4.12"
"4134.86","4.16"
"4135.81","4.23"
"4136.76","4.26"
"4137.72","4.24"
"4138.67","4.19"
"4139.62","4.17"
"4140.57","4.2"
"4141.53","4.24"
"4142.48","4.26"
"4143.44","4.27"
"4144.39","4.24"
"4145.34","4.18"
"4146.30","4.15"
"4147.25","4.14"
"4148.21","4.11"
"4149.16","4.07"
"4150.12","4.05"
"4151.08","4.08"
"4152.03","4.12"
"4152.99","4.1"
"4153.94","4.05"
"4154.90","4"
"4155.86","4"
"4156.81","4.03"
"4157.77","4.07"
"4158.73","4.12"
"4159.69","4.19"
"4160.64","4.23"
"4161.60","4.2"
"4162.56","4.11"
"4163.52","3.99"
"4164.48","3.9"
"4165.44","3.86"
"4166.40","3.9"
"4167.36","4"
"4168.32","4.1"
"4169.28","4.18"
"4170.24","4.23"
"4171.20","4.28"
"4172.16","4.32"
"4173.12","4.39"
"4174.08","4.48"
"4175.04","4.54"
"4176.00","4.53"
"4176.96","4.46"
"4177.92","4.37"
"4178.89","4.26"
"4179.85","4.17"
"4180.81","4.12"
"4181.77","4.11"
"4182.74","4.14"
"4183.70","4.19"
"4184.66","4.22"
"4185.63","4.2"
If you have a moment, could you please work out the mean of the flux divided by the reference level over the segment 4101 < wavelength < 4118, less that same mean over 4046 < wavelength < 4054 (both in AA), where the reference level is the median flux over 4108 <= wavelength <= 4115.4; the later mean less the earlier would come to 0.15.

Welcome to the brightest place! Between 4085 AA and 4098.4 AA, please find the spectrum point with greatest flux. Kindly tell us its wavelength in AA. 4096.01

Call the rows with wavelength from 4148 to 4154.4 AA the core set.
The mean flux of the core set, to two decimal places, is 4.08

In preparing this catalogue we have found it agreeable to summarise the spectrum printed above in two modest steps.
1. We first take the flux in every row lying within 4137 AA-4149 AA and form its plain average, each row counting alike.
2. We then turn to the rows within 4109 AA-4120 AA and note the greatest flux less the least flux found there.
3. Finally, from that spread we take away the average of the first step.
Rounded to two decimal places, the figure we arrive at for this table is -4.06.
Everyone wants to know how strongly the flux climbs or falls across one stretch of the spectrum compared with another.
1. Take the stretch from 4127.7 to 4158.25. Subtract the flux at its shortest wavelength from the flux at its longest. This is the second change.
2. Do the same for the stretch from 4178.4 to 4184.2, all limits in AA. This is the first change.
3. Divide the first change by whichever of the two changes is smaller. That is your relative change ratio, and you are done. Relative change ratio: 0.2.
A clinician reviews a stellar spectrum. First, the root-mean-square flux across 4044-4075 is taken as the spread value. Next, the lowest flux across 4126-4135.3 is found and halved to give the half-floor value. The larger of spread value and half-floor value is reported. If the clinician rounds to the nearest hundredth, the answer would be 4.25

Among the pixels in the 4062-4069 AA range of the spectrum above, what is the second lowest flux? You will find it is 4.27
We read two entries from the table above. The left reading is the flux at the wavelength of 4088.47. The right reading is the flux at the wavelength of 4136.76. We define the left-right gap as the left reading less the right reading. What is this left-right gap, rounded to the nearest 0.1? 0.6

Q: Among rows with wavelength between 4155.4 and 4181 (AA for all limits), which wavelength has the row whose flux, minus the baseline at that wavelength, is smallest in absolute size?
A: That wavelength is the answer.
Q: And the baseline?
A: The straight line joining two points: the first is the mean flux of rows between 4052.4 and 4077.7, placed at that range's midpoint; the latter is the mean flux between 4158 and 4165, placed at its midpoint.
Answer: 4162.56 AA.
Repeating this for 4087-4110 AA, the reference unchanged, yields 4087.53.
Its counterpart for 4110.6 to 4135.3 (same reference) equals 4134.86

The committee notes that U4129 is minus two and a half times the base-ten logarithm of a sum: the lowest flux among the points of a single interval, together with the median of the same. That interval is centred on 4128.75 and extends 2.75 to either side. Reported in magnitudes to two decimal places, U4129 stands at -2.33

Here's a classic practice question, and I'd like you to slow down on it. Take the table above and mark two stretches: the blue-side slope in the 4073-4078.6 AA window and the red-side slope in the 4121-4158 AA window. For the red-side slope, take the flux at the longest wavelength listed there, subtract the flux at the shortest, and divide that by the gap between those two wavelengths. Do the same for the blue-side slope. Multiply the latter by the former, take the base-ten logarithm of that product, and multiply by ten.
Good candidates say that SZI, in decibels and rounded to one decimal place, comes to -32.5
